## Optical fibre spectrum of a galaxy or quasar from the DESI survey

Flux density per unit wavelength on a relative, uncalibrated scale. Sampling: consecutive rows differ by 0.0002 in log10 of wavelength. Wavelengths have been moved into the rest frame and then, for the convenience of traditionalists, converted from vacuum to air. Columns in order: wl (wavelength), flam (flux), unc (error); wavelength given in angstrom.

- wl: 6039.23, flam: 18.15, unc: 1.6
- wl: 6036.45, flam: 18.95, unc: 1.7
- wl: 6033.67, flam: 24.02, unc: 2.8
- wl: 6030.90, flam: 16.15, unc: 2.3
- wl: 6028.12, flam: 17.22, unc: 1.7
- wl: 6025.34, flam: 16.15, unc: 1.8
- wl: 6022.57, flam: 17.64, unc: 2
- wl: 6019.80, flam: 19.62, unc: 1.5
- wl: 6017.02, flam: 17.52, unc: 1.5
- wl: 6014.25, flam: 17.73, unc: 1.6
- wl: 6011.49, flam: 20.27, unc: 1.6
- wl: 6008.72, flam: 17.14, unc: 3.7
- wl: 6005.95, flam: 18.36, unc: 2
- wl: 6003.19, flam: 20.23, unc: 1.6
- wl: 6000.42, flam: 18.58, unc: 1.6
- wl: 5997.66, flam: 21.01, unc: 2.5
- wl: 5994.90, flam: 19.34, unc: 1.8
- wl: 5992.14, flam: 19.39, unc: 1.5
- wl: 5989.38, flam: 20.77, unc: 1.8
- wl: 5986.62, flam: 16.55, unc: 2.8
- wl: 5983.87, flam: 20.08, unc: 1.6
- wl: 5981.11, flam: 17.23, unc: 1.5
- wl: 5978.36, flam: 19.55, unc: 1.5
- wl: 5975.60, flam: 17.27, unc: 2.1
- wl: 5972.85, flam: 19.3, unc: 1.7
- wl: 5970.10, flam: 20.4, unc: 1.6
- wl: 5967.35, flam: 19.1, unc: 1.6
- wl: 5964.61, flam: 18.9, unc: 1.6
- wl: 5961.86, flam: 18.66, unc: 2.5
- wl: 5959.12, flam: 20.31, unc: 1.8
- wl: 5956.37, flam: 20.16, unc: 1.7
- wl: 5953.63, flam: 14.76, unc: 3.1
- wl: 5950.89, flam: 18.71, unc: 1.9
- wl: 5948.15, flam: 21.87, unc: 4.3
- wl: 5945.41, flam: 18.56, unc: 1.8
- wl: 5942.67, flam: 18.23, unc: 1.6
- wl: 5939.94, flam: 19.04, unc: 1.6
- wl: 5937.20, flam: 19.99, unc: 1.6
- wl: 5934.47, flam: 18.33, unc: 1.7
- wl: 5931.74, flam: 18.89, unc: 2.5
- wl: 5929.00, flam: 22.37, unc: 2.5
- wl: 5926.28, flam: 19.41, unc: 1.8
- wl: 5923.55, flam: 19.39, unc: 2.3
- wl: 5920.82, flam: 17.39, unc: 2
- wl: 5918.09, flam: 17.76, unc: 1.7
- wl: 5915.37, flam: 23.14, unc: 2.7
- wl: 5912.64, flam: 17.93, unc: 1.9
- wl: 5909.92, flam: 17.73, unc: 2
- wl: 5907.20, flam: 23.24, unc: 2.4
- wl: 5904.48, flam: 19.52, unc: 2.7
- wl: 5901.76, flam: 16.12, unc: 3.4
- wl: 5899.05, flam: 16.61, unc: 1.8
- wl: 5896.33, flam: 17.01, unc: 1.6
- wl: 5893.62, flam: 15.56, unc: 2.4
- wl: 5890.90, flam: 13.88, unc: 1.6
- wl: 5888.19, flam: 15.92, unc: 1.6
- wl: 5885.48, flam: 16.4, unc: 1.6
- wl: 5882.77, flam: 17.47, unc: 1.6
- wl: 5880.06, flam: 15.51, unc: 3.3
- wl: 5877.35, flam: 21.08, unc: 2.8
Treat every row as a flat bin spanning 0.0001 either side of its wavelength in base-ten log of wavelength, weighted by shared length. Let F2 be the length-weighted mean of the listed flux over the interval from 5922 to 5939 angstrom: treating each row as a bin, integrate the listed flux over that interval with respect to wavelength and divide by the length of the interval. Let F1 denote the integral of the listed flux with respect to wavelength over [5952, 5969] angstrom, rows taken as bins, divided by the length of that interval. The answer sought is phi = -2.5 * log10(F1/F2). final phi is 0.06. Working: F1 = 18.7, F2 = 19.7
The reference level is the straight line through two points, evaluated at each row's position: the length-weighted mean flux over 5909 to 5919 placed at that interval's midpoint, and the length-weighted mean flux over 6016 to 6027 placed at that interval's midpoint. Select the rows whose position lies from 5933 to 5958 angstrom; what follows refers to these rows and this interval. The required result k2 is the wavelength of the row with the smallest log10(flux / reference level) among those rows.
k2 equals 5953.63 angstrom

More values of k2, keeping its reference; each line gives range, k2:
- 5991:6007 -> 6005.95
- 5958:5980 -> 5975.60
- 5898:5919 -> 5901.76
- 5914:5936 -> 5920.82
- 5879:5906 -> 5890.90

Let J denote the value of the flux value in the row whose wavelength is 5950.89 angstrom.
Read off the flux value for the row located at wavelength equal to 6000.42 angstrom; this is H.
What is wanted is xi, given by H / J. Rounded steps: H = 18.58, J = 18.71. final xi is 0.99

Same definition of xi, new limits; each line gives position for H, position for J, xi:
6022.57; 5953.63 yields 1.20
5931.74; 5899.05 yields 1.14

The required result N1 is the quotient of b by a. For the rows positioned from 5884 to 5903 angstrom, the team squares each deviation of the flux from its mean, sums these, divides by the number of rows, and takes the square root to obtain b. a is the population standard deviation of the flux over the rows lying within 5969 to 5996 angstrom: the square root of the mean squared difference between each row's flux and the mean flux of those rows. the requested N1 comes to 0.7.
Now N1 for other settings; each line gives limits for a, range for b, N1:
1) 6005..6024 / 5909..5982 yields 1.5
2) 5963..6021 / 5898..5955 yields 1.7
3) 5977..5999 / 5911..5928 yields 1.3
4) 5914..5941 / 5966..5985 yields 0.7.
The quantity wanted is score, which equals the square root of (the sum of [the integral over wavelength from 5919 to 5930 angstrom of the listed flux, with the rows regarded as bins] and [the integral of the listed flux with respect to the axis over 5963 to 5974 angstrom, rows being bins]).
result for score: 20.7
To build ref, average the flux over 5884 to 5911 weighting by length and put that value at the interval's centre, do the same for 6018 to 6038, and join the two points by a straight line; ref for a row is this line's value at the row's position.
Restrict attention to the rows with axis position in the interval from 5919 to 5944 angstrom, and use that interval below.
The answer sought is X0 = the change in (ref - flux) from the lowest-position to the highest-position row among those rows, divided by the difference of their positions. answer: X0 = -0.03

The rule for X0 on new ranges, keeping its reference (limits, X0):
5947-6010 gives 0.09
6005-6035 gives -0.19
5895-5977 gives 0.01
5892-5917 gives -0.34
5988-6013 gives 0.03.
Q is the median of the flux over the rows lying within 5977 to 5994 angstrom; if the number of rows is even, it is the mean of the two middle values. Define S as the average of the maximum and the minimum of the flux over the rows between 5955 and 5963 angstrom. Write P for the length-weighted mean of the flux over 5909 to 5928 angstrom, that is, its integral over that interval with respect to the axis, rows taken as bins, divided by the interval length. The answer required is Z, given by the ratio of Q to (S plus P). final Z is 0.51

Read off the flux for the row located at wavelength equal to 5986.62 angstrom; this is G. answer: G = 16.55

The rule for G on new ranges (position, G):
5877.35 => 21.08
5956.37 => 20.16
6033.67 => 24.02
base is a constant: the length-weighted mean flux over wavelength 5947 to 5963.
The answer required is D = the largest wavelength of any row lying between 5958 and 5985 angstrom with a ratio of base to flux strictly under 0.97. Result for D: 5983.87 angstrom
